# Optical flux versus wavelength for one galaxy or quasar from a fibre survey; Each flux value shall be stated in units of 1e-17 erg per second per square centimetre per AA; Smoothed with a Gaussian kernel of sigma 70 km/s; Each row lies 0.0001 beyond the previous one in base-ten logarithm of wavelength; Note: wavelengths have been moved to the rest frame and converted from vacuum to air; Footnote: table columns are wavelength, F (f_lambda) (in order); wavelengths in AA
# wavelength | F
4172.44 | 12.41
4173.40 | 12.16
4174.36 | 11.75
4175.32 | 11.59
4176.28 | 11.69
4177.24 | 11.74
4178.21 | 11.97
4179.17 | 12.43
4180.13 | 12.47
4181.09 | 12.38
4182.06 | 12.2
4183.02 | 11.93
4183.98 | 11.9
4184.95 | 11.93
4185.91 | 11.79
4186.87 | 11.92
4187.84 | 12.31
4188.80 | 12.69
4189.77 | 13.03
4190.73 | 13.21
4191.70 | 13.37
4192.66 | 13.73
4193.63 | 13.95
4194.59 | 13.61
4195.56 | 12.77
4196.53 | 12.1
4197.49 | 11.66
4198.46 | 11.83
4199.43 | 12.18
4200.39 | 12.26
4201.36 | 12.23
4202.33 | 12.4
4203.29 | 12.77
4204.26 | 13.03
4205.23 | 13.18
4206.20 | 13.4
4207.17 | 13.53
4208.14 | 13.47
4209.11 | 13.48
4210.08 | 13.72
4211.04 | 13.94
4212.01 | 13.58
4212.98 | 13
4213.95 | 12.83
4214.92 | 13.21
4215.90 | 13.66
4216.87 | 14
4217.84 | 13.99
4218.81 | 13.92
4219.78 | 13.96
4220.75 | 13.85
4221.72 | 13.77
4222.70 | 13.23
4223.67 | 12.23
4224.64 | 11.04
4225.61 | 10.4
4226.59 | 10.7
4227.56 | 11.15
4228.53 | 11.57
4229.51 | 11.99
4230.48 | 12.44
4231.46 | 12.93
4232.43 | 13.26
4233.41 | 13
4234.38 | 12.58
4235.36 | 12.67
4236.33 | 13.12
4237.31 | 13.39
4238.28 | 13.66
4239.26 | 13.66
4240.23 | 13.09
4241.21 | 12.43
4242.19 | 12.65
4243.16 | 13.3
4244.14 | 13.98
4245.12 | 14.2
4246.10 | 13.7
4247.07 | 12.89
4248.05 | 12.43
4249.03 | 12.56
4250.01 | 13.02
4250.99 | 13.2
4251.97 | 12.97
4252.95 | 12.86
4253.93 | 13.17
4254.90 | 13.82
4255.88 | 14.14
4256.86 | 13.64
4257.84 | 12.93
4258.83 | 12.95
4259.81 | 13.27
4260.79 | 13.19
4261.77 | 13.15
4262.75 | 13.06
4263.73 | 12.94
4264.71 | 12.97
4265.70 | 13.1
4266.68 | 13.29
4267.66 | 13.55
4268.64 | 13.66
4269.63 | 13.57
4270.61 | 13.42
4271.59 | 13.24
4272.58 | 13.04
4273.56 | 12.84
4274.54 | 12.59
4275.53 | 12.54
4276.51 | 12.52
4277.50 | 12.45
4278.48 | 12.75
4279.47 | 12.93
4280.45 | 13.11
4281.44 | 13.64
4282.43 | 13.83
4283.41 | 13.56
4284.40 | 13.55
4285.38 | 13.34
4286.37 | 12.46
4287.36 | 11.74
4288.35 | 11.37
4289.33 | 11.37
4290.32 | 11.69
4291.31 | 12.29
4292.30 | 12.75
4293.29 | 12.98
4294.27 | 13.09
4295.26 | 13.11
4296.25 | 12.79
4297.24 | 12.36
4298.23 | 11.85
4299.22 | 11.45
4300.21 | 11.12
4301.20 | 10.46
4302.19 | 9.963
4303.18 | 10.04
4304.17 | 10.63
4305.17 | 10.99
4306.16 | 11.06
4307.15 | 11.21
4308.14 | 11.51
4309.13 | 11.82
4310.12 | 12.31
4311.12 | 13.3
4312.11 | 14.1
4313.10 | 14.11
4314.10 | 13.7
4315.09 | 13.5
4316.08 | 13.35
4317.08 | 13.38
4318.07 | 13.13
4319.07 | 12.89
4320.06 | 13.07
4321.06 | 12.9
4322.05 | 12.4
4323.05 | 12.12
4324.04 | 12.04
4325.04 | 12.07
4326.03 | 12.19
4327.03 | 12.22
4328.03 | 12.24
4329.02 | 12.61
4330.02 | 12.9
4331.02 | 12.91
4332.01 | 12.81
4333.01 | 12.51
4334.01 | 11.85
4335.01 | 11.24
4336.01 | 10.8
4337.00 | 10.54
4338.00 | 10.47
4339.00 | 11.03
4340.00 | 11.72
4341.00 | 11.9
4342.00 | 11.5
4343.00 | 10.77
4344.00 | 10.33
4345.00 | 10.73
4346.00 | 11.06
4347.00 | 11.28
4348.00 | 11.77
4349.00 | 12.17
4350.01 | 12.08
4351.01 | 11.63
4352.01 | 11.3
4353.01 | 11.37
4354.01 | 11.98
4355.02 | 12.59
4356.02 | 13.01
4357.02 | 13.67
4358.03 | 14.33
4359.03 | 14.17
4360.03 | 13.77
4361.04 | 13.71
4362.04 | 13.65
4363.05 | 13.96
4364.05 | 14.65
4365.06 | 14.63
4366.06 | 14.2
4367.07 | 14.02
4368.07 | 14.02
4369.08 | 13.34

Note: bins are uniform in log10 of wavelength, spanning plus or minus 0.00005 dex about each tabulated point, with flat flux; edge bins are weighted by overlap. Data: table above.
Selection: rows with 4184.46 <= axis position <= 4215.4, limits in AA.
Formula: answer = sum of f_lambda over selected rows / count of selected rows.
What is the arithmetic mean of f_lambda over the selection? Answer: 12.88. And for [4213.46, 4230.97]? 12.66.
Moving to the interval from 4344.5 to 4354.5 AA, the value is 11.54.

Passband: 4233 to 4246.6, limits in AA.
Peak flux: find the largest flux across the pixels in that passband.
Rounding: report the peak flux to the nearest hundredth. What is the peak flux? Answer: 14.20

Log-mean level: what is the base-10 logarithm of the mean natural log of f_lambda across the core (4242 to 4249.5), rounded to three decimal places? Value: 0.412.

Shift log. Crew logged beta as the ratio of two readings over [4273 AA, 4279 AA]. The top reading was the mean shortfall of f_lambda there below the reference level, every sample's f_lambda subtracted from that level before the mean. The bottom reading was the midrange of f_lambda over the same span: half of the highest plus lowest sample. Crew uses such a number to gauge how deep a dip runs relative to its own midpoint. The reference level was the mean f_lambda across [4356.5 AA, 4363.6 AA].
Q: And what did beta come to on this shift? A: 0.10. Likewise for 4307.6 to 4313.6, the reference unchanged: 0.08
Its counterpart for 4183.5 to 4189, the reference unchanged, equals 0.15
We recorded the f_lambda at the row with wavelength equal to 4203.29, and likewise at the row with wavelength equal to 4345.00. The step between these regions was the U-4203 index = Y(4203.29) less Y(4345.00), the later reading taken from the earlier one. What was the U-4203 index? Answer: 2.0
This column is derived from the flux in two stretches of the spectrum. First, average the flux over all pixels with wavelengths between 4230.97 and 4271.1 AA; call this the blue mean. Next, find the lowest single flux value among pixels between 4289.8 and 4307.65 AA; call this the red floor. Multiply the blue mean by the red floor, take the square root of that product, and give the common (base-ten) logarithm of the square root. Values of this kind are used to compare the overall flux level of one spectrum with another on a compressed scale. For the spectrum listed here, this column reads 1.06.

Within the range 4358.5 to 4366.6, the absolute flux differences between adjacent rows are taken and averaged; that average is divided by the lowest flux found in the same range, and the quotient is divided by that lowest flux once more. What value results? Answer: 0.0015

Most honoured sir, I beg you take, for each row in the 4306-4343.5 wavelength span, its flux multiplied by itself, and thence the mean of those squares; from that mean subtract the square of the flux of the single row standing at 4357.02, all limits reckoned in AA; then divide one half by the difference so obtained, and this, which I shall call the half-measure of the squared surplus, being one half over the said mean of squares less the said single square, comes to -0.014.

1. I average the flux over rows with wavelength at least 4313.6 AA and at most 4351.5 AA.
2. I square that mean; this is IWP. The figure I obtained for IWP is 145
